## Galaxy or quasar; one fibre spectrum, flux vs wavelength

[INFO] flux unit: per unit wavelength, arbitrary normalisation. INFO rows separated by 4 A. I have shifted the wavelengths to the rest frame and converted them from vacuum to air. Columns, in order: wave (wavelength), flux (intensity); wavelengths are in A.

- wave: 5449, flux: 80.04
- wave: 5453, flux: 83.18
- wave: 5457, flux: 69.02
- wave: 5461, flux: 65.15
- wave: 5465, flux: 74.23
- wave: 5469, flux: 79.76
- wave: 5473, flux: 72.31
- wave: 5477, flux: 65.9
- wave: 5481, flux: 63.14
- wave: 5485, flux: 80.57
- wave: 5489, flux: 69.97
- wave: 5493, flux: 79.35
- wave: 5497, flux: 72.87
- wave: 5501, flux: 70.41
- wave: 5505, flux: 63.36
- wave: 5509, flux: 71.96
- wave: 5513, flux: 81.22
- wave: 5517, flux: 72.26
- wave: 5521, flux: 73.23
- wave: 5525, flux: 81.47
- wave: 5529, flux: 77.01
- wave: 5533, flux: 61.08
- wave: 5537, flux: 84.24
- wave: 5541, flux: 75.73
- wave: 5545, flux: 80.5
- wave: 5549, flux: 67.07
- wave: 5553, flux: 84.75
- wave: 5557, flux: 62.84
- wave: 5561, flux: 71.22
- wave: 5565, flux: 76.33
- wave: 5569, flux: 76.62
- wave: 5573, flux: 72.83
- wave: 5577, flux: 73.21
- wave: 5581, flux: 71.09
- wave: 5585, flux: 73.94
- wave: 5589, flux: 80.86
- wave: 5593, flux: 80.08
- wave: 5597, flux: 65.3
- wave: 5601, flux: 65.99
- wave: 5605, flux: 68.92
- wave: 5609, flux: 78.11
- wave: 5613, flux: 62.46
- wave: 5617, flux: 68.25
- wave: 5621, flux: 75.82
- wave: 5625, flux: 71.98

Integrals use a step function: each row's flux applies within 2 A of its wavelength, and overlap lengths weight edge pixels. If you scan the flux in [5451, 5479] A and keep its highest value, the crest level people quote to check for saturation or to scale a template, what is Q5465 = 83.18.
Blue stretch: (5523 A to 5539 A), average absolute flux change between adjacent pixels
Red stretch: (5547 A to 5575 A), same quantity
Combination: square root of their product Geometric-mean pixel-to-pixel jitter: 12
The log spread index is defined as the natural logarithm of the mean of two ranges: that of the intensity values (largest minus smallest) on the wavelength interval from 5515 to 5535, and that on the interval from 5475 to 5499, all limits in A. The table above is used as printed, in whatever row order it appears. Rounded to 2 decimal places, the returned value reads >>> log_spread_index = 2.94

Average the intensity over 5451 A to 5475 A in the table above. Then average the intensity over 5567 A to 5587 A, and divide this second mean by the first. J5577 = 0.99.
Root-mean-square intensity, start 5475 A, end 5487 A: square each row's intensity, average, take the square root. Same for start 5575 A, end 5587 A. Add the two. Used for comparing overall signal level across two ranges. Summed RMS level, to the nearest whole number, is 143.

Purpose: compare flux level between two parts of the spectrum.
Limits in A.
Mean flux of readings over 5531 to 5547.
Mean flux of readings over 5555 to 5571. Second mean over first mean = 0.95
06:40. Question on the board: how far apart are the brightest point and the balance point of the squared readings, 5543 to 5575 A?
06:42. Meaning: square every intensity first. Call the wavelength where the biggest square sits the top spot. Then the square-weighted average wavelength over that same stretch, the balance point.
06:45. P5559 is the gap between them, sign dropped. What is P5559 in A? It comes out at 5.8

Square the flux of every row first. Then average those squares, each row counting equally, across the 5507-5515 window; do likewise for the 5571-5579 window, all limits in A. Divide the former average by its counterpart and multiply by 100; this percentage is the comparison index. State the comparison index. 110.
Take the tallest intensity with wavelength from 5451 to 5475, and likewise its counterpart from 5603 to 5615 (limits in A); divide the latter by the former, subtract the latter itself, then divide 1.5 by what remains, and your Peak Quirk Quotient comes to -0.0194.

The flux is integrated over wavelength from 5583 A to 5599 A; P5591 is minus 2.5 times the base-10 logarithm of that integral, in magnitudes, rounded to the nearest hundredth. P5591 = -7.70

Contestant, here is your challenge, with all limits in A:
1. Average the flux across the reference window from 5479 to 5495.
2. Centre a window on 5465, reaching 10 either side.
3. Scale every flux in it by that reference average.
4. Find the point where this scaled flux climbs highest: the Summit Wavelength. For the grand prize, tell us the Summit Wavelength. 5469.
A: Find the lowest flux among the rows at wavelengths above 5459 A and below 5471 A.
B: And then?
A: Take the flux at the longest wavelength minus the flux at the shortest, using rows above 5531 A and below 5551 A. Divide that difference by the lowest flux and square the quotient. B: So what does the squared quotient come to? 0.0085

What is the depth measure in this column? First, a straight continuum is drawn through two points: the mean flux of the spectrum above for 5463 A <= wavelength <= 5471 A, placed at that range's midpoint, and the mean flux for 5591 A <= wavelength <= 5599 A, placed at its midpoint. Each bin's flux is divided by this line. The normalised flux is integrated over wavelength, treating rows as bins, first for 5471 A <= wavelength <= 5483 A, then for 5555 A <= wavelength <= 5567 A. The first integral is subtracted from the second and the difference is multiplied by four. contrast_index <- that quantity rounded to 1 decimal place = 3.6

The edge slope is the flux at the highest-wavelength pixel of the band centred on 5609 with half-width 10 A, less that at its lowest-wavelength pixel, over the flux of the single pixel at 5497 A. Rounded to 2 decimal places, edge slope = 0.03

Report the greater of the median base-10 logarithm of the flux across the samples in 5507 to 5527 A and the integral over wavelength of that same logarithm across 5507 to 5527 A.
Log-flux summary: 37.6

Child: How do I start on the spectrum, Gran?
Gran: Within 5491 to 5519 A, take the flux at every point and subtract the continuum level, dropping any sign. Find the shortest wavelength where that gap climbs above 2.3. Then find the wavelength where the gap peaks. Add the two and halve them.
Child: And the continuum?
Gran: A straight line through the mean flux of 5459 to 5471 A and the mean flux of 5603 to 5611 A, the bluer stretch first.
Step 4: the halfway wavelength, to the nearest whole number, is 5499 A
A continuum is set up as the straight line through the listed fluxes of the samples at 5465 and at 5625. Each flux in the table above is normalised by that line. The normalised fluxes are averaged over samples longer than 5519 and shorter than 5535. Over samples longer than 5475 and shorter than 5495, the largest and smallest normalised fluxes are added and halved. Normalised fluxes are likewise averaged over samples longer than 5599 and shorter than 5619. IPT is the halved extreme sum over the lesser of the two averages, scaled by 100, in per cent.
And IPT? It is 102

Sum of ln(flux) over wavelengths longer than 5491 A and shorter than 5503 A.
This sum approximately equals 13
